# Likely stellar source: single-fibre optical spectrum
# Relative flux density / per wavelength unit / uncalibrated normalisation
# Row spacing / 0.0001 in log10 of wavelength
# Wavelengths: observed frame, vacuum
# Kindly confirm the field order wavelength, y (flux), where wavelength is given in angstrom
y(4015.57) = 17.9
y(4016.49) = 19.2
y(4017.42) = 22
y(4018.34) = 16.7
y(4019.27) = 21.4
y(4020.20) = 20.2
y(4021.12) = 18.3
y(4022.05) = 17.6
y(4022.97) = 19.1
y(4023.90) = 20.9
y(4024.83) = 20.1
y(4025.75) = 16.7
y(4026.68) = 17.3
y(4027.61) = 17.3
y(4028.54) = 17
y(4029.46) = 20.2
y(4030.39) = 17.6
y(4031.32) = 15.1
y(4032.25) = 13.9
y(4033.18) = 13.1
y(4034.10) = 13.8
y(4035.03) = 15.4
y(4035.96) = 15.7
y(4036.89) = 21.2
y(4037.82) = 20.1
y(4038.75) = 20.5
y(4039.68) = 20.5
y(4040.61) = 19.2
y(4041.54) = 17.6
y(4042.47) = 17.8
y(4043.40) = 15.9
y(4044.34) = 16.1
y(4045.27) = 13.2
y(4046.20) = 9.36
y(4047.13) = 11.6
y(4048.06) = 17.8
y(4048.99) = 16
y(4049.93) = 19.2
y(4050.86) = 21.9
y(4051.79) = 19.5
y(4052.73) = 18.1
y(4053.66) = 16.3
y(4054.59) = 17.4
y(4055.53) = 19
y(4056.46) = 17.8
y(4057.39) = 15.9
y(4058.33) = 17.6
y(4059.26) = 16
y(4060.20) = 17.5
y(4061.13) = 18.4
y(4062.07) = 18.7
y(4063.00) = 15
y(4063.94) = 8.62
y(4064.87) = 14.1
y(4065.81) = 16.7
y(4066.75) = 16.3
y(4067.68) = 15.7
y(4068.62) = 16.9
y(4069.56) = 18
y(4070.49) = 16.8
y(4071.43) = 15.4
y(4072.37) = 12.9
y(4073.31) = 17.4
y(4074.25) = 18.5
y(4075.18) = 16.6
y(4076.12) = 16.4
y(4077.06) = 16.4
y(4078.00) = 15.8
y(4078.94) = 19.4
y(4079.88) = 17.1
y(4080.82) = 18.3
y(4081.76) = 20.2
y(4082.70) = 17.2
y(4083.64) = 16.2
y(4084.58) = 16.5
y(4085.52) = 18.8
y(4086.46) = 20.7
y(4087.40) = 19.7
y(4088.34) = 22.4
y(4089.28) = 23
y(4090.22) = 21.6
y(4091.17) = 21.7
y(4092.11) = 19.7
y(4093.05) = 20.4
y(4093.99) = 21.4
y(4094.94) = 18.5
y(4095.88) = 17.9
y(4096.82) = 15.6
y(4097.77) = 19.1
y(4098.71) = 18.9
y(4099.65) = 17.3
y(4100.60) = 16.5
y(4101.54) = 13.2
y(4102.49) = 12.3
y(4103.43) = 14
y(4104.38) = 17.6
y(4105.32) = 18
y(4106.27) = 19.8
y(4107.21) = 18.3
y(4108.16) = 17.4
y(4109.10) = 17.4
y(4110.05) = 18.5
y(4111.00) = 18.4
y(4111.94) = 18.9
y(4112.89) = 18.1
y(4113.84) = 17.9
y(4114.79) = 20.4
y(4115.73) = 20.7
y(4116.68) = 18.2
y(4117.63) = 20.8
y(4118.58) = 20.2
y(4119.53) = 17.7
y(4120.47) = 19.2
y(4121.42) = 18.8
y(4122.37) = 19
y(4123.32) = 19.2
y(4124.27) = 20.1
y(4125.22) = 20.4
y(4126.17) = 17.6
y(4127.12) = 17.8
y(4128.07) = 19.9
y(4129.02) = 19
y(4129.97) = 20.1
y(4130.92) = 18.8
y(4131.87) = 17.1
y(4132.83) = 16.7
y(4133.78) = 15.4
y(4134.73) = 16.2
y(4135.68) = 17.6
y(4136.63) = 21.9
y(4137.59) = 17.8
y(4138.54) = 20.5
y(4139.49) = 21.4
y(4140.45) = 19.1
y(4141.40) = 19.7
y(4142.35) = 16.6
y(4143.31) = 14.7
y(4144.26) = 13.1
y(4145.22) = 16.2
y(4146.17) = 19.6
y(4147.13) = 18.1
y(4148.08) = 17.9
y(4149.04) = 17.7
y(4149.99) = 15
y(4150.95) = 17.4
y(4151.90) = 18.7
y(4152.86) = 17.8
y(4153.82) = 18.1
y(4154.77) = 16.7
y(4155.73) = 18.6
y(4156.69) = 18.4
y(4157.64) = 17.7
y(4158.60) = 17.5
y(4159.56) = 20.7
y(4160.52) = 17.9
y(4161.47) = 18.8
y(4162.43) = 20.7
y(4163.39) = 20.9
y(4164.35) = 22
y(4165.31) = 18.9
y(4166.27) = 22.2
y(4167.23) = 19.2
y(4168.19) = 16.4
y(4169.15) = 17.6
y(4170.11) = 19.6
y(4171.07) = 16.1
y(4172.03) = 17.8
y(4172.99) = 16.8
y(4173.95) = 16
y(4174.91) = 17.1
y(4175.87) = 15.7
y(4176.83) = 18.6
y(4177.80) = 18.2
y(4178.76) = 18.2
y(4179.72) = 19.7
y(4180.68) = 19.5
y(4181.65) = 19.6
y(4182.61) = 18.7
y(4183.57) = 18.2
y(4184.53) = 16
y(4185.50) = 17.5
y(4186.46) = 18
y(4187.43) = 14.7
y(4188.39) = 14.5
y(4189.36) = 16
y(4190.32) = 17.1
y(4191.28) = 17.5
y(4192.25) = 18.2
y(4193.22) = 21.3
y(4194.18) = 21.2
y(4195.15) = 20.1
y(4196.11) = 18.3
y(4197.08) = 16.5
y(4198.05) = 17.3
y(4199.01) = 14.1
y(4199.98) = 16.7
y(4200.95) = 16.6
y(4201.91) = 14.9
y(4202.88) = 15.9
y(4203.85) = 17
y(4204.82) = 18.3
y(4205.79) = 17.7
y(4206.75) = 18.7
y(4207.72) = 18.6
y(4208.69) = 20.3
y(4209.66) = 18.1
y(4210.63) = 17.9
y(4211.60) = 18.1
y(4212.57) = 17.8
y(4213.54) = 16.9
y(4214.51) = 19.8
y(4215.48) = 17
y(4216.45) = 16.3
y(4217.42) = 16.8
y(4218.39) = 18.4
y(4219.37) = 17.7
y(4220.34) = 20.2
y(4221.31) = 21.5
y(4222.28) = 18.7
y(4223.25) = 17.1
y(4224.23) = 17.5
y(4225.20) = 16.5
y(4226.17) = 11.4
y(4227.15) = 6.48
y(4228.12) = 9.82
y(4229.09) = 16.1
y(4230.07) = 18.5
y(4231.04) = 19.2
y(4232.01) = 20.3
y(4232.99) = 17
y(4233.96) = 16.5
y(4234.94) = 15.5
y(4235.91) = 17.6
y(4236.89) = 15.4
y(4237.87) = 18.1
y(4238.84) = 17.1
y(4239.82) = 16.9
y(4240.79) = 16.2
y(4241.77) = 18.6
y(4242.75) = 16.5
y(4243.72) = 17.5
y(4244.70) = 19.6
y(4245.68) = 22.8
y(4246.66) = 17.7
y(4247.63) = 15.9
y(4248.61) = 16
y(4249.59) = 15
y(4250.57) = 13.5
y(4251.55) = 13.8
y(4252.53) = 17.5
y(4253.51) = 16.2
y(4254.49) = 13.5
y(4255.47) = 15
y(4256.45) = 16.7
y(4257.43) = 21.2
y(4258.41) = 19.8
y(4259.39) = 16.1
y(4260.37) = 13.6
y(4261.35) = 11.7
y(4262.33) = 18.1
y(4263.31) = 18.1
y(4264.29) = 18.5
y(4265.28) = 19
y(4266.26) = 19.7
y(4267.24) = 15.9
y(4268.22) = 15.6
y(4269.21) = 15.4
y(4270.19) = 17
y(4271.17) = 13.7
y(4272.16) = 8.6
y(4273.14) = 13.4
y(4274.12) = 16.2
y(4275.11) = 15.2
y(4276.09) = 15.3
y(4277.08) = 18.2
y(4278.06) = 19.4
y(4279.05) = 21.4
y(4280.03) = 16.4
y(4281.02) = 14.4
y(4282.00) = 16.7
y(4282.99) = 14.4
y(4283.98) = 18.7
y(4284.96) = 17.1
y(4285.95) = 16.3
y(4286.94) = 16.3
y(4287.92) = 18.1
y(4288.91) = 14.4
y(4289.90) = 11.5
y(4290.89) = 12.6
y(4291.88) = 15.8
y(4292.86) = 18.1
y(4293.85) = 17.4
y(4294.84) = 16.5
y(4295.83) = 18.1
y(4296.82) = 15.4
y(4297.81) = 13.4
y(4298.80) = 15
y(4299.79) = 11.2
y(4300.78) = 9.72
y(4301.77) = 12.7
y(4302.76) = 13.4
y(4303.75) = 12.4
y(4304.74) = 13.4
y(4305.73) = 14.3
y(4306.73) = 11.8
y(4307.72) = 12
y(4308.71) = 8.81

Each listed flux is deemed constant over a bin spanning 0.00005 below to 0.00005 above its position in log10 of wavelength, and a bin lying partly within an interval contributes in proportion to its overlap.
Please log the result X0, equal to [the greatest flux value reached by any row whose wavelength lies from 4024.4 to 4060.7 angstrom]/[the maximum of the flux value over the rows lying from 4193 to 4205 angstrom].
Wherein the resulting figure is 1.03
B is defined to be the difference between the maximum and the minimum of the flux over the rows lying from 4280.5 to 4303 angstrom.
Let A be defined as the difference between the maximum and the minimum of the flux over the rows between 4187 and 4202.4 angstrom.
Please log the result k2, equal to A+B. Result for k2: 16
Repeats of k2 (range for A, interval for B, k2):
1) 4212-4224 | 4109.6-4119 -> 8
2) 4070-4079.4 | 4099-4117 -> 15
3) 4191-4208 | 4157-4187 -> 14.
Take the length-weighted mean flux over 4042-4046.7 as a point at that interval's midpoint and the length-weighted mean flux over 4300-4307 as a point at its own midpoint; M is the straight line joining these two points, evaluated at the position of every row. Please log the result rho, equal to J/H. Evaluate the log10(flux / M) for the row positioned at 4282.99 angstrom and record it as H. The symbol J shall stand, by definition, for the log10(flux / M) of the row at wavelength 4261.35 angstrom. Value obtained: -0.7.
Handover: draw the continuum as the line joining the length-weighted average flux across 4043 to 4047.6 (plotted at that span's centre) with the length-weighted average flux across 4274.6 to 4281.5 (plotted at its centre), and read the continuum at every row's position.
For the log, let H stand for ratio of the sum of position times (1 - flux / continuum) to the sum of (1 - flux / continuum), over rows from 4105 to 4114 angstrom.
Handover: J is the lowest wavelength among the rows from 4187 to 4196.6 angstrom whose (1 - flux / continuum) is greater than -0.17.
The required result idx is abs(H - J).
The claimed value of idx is 78.0 angstrom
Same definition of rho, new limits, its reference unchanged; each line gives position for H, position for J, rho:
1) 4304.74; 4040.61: 4.0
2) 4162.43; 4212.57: 0.7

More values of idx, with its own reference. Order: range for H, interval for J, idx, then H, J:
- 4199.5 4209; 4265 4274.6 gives 58.8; 4206.5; 4265.28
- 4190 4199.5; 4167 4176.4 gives 25.5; 4193.7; 4168.19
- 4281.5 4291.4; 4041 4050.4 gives 243.4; 4288.7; 4045.27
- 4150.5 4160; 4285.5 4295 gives 130.4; 4155.6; 4285.95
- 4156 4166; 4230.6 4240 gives 71.4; 4161.6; 4232.99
